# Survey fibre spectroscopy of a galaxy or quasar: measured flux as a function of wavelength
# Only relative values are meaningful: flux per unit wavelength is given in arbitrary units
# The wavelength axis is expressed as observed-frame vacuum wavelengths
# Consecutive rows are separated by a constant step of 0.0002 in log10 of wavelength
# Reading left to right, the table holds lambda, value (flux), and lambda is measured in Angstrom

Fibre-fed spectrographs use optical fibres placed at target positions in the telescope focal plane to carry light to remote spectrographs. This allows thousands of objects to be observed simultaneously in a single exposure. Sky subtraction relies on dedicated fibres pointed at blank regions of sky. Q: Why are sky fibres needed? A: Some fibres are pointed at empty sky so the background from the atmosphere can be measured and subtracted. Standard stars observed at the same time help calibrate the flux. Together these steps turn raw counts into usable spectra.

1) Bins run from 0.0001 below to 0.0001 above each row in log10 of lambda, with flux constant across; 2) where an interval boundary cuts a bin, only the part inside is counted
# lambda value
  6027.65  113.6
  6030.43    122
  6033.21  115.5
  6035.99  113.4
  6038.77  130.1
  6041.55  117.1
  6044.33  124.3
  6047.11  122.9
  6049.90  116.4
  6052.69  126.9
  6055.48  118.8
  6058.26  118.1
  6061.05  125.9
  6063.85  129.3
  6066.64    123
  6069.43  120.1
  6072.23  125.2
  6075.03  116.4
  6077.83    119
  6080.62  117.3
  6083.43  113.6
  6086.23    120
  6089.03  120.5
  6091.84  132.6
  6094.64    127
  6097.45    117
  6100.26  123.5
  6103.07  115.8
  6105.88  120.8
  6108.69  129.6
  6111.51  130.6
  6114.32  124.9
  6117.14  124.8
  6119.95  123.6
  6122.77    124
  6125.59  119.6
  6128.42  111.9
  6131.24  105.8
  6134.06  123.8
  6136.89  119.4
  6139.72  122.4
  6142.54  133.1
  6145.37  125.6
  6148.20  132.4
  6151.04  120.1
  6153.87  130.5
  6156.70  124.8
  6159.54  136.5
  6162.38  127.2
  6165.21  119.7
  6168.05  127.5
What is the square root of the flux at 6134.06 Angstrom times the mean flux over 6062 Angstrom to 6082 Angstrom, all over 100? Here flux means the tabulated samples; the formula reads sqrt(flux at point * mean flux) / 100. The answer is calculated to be 1.23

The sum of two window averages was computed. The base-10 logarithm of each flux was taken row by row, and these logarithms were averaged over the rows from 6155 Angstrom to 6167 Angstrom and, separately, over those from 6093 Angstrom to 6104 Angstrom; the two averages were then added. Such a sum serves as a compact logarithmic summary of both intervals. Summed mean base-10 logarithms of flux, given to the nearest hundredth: 4.19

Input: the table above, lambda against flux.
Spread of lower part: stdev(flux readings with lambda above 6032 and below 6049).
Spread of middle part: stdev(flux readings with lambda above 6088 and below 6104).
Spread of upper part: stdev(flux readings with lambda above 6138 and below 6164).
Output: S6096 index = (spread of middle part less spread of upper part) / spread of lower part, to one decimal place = 0.1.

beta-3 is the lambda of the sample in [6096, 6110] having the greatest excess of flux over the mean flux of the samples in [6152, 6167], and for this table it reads 6108.69 Angstrom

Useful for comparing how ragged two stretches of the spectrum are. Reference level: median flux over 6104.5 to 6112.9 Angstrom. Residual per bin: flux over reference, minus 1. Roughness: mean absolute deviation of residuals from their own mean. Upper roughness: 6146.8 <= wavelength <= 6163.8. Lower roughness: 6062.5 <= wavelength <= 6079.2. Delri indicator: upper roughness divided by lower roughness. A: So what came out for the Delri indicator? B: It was 1.2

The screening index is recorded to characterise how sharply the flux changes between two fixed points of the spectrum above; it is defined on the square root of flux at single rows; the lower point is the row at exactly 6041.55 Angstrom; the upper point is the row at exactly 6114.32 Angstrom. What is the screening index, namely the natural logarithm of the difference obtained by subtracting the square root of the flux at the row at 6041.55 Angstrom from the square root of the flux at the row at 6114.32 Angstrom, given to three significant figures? -1.04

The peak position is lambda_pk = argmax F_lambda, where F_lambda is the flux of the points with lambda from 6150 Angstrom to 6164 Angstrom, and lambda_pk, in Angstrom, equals 6159.54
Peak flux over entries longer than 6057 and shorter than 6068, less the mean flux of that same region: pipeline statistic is 5.2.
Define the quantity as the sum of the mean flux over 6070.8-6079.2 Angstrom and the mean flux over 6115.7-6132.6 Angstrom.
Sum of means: 238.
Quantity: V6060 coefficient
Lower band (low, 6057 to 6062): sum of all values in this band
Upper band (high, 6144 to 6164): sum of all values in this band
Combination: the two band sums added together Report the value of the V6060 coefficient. 1141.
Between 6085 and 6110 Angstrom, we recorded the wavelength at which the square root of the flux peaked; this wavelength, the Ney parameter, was 6091.84 Angstrom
